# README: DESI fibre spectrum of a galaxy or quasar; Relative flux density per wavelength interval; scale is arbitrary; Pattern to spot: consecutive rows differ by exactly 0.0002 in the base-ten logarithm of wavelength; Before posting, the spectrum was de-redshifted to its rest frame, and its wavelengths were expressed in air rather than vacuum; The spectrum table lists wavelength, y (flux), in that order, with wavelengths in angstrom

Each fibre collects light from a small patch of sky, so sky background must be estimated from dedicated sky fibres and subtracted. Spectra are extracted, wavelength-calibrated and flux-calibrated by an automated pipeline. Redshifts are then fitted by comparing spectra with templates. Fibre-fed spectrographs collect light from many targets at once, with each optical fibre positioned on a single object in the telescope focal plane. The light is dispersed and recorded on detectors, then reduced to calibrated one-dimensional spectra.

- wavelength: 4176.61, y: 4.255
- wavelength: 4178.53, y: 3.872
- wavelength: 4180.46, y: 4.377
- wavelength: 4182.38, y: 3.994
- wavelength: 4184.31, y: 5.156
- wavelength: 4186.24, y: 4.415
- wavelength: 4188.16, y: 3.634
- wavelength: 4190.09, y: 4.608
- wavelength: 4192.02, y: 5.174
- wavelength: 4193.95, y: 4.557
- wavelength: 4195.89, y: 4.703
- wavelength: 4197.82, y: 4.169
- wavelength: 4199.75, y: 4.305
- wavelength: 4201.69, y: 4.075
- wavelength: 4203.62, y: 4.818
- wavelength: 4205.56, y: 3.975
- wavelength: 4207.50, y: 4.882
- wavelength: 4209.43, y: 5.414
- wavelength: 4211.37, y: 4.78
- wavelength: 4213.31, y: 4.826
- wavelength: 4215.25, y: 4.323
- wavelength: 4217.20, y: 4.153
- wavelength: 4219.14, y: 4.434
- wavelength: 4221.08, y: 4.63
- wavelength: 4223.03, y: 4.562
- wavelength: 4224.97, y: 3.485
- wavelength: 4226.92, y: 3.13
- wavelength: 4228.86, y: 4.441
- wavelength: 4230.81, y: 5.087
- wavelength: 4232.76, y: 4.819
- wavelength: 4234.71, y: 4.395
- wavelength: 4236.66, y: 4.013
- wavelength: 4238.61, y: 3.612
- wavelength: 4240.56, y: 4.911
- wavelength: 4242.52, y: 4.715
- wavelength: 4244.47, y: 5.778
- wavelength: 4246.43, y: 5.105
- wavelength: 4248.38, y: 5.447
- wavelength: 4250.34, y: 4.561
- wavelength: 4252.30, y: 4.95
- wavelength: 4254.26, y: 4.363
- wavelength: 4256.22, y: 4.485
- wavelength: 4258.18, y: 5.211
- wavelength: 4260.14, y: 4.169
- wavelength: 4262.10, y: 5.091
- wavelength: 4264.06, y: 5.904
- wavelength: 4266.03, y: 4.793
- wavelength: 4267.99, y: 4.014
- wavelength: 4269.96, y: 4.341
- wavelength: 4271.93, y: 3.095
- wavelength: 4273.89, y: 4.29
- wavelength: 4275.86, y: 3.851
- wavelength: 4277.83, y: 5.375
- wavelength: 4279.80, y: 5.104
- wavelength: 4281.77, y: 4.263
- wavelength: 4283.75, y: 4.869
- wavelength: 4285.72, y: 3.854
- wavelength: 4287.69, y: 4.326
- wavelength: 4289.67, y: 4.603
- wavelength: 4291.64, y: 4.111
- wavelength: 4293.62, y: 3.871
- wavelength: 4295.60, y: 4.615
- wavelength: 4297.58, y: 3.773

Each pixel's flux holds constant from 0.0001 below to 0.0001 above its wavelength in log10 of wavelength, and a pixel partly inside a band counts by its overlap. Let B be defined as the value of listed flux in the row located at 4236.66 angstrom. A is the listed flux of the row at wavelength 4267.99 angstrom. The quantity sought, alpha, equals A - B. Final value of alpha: 0.0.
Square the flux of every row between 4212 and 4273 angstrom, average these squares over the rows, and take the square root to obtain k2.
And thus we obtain 4.6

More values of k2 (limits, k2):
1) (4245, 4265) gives 5.0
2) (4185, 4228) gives 4.4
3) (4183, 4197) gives 4.6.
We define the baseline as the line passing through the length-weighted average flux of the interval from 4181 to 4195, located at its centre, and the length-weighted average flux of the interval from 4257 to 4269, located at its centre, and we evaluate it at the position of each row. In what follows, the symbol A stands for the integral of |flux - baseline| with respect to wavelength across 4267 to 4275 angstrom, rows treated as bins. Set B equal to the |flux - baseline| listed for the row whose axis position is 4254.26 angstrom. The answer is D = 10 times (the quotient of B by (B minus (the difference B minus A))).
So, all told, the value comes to 0.59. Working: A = 7.7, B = 0.45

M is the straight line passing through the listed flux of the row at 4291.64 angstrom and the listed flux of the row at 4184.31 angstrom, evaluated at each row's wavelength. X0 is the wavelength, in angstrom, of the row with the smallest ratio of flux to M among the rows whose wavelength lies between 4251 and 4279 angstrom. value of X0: 4271.93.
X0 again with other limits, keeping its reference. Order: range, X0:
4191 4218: 4205.56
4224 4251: 4226.92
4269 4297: 4271.93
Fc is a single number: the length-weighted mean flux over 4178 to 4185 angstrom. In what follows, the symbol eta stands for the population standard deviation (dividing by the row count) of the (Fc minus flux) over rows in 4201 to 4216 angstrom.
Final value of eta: 0.45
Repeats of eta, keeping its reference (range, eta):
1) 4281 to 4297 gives 0.34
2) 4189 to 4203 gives 0.35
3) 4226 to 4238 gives 0.63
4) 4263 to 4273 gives 0.92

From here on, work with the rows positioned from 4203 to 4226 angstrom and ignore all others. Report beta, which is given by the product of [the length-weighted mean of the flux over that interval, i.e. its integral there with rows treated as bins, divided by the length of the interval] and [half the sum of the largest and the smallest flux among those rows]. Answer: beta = 20.1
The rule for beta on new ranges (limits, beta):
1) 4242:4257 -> 25.0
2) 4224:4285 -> 20.6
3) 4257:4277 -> 20.2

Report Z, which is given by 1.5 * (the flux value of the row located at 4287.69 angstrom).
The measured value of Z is 6.5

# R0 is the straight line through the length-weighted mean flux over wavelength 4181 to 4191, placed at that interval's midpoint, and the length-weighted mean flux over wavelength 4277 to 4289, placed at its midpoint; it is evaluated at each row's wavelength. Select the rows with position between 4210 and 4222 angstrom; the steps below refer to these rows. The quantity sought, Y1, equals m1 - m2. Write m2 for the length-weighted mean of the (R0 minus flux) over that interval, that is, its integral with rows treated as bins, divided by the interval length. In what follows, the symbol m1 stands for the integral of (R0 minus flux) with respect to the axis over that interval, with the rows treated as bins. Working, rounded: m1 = -1.3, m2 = -0.11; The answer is -1.2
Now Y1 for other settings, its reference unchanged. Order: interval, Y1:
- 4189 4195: -1.9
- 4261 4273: 0.5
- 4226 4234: 0.7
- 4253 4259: -0.7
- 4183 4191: -0.5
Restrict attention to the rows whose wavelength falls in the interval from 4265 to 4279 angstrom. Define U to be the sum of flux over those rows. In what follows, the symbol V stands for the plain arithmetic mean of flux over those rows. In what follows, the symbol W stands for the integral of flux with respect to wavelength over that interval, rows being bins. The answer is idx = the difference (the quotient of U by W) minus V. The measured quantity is -3.75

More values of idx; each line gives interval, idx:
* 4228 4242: -3.97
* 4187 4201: -3.95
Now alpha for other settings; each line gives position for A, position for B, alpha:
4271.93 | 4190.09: -1.5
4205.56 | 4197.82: -0.2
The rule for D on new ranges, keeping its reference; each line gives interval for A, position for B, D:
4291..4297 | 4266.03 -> 0.16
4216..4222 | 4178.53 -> 3.93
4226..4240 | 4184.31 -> 0.77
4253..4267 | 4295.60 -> 0.63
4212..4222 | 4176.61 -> 0.78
